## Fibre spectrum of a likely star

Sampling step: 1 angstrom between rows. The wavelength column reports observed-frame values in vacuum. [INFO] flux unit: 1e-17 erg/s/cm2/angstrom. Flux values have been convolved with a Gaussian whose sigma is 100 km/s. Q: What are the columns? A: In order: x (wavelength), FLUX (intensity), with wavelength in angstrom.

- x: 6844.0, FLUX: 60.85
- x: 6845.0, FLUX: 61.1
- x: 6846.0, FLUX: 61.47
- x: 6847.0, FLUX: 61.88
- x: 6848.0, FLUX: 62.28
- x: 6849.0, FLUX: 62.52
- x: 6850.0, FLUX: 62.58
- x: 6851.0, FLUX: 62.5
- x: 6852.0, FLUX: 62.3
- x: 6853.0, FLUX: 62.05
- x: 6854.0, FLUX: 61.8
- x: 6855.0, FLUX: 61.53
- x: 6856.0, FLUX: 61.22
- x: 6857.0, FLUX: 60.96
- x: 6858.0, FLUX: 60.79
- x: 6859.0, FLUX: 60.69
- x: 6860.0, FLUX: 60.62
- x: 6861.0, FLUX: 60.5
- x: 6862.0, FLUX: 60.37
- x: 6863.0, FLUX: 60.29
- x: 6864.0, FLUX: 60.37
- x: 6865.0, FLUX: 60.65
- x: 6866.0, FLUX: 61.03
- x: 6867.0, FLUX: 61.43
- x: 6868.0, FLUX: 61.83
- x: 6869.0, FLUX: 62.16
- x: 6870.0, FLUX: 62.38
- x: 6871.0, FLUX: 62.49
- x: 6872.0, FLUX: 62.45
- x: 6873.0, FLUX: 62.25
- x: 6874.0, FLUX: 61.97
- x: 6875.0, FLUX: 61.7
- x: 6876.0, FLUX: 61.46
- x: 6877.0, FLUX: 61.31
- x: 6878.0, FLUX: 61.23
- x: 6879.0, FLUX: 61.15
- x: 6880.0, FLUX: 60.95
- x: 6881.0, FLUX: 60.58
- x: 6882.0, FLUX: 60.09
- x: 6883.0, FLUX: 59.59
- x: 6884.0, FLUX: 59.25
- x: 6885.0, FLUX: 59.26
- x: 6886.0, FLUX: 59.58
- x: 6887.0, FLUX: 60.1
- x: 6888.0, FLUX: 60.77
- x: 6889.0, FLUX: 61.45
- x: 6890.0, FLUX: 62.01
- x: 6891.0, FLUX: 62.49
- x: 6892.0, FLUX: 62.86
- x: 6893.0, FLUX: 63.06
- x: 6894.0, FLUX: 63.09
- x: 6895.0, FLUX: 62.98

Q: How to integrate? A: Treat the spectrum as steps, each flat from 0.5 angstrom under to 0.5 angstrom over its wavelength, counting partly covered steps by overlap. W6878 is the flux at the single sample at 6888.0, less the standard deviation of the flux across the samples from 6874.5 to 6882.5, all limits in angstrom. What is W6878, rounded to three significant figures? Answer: 60.3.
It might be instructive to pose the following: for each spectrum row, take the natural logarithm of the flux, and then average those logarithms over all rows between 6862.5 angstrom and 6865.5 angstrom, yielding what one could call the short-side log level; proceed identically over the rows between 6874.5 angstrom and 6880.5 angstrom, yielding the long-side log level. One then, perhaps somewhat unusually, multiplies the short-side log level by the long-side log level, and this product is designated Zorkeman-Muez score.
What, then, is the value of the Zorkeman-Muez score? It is 16.88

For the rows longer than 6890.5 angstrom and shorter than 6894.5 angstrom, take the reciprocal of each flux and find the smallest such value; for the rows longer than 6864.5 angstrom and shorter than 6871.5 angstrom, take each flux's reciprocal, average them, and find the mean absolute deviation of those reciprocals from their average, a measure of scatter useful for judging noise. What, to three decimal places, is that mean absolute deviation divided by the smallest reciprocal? 0.010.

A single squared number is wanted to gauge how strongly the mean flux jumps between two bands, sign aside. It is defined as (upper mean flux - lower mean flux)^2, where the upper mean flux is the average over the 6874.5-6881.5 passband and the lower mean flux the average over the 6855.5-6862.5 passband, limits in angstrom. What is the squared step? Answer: 0.21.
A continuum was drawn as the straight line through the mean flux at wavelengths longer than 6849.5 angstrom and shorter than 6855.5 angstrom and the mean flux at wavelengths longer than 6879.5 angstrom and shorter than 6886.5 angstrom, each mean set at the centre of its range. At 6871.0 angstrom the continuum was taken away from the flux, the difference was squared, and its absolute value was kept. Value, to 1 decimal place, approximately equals 2.9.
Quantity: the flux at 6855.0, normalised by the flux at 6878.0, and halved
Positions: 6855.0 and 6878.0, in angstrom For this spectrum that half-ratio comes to 0.502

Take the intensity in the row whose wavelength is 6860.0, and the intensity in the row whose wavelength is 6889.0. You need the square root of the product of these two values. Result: 61.0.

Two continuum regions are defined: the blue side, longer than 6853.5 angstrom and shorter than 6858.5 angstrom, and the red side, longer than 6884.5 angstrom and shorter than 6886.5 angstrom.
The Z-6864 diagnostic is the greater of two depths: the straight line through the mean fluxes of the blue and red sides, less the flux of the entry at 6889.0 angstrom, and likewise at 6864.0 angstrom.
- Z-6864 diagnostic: 0.4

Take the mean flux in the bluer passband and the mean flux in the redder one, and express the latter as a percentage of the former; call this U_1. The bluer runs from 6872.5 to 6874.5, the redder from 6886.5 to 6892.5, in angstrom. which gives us 99.2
